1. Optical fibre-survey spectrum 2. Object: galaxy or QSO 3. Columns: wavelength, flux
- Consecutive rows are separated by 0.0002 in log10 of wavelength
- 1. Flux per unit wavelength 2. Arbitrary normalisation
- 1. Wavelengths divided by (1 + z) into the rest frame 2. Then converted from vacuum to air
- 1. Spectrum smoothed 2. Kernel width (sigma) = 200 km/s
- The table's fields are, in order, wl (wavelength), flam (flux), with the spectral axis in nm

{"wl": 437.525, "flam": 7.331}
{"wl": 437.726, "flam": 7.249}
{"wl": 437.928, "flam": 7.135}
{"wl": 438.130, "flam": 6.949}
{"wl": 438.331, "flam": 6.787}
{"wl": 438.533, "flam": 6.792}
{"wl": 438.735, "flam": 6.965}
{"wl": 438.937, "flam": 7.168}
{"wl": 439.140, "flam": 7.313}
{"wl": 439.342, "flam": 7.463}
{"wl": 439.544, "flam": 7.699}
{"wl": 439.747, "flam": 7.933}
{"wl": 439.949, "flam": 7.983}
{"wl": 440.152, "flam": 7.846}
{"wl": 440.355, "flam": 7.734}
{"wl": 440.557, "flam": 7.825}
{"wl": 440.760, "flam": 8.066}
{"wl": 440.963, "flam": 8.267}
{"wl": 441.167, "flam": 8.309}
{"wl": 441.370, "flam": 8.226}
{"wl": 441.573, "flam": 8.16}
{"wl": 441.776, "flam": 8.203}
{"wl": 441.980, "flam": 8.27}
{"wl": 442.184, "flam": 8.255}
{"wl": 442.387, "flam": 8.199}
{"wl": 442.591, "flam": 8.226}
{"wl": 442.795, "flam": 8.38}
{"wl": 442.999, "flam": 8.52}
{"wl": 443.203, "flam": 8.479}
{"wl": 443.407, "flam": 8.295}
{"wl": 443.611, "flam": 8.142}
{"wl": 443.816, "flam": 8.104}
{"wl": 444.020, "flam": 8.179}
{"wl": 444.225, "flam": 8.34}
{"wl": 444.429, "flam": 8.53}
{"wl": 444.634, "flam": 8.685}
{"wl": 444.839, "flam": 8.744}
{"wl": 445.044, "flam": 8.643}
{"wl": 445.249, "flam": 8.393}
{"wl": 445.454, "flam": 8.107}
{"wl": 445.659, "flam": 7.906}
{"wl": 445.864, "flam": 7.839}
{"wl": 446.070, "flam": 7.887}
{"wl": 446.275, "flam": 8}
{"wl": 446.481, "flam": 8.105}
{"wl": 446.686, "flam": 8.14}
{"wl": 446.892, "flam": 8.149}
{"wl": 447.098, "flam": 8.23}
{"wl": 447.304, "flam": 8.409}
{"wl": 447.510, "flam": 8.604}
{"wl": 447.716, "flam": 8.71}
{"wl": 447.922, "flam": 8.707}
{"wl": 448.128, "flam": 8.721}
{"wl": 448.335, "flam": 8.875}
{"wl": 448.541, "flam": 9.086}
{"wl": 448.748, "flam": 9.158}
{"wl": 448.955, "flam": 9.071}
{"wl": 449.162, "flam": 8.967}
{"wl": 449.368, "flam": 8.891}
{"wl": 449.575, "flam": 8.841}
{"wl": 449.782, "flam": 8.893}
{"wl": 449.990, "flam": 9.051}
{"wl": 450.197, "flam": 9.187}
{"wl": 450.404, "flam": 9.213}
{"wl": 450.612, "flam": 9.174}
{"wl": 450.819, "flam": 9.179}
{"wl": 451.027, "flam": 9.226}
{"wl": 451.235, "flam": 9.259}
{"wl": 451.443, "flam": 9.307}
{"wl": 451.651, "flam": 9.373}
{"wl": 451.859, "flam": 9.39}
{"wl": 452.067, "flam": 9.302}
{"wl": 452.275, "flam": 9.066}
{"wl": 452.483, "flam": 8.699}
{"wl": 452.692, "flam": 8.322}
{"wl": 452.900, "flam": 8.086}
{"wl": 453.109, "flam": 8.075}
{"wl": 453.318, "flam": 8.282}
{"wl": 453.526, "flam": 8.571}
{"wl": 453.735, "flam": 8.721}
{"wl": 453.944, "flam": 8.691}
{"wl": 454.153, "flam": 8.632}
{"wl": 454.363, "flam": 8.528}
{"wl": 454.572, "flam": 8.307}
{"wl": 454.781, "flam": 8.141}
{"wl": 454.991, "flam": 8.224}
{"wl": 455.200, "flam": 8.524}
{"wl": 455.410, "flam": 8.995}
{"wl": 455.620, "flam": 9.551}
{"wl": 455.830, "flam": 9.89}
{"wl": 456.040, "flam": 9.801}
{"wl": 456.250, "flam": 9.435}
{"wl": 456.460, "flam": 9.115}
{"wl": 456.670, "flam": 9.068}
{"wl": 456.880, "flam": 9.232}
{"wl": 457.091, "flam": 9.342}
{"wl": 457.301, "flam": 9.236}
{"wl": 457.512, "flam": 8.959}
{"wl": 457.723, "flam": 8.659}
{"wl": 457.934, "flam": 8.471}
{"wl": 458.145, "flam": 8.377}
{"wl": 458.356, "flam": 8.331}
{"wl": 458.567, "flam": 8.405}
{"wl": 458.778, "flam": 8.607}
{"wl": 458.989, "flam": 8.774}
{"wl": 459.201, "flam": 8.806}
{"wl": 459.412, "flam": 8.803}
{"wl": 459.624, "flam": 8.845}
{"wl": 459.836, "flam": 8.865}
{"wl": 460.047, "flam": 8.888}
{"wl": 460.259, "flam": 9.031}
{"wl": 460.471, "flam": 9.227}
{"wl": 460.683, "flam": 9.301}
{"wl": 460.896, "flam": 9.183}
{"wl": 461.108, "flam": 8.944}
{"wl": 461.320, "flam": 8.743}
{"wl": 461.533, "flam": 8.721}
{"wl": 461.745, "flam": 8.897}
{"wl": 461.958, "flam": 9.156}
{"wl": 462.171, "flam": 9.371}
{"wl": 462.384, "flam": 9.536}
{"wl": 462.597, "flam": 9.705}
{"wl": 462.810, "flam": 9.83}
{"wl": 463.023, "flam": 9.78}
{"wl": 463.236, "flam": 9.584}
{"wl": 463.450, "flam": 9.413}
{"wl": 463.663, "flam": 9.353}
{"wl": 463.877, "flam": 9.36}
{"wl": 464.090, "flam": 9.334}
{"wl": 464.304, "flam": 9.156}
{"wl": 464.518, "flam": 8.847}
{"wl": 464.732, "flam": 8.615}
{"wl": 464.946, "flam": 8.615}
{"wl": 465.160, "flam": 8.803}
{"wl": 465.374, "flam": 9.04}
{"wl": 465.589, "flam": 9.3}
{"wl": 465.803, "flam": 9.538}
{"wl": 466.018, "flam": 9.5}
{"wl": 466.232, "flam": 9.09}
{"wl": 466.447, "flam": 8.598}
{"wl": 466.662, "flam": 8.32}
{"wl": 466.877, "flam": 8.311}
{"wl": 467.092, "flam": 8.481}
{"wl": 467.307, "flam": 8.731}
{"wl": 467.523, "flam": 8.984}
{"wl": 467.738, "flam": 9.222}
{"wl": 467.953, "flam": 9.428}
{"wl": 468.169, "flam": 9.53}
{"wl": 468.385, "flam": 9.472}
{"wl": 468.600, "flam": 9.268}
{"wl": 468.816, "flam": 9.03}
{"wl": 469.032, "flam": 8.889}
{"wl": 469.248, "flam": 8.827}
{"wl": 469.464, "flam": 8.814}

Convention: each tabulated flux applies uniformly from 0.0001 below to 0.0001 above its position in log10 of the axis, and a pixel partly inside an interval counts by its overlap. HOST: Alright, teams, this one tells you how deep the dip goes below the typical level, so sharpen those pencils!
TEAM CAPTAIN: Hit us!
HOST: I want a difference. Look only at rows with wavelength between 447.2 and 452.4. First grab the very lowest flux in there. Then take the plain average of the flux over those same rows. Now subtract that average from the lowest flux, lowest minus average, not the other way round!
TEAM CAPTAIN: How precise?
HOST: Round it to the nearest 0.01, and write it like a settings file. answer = -0.62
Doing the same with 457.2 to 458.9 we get -0.30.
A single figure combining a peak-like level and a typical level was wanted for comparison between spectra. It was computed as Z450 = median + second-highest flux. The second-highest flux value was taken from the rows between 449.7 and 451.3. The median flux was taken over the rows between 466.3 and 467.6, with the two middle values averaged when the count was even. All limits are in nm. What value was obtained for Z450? 17.8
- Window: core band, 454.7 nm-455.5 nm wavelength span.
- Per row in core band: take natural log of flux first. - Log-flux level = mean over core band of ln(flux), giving 2.14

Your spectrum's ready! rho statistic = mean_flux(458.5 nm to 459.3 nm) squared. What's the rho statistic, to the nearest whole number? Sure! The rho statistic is 75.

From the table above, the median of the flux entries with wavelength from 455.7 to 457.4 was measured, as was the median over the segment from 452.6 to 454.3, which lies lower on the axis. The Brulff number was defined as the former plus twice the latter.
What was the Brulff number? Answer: 26.2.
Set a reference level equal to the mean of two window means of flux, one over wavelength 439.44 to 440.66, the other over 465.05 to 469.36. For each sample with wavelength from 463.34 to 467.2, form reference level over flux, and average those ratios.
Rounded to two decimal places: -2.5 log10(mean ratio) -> 0.07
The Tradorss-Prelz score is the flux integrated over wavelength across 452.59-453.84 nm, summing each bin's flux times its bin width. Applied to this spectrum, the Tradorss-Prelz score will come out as 10.4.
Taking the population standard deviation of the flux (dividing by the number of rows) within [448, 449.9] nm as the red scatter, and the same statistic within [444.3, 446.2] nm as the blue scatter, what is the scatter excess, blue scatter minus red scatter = 0.22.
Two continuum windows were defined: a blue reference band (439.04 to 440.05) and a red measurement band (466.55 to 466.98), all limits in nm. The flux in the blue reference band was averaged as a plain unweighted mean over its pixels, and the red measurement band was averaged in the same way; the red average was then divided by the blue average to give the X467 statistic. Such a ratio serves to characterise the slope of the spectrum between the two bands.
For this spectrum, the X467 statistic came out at 1.08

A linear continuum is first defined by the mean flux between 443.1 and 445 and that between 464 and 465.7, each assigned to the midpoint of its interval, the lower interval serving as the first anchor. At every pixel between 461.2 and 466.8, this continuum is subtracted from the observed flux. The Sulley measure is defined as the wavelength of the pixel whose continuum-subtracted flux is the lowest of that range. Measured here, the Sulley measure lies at 466.662 nm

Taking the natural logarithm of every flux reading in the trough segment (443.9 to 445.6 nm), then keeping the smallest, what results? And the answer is 2.09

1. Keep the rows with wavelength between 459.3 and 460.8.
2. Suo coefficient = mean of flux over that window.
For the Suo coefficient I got 8.99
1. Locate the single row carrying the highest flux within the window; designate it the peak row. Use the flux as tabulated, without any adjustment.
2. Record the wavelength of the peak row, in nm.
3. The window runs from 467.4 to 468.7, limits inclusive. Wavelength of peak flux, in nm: 468.169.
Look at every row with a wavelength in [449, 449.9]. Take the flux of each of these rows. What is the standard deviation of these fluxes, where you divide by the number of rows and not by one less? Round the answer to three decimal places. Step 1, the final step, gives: 0.045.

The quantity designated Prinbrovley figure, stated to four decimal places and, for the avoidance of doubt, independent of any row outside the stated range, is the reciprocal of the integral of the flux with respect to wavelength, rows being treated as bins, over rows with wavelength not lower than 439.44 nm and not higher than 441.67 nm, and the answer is 0.0560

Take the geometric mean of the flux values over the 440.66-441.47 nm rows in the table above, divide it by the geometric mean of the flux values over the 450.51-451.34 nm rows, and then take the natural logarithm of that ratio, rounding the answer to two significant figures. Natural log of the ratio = -0.11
